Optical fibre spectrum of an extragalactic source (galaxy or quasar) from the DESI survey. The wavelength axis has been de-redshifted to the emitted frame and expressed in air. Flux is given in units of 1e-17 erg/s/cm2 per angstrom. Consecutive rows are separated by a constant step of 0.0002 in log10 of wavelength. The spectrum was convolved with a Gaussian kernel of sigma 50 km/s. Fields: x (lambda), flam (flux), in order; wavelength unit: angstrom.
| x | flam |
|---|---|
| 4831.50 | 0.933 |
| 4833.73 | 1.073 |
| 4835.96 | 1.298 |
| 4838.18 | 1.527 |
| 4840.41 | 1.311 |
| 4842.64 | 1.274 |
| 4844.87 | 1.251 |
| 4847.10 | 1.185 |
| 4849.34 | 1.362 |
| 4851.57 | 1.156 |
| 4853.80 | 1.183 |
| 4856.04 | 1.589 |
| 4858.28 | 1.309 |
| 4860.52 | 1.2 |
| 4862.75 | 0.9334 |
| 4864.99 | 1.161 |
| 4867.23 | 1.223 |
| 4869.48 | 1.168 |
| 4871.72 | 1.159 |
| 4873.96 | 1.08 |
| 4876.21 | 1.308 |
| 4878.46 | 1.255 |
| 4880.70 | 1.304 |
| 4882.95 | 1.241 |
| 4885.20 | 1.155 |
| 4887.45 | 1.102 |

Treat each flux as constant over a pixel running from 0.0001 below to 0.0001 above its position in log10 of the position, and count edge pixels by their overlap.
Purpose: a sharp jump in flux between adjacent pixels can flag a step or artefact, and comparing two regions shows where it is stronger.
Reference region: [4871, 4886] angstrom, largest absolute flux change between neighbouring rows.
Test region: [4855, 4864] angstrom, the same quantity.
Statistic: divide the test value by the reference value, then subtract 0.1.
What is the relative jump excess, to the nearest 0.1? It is 1.1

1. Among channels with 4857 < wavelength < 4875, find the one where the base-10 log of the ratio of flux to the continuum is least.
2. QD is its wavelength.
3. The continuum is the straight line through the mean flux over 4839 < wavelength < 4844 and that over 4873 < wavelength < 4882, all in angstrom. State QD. 4862.75 angstrom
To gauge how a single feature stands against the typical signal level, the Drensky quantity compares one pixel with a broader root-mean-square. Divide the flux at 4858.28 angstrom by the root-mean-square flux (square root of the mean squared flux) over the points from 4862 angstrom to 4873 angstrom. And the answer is 1.15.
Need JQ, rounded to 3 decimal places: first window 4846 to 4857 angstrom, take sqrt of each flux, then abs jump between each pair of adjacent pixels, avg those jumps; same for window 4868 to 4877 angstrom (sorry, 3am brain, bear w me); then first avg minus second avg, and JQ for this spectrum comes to 0.040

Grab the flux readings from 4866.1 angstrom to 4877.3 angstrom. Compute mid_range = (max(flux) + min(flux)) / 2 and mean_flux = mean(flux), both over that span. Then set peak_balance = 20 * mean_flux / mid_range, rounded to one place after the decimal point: 19.9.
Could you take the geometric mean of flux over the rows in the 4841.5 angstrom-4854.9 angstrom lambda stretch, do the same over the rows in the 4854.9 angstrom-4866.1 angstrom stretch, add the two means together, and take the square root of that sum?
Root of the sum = 1.57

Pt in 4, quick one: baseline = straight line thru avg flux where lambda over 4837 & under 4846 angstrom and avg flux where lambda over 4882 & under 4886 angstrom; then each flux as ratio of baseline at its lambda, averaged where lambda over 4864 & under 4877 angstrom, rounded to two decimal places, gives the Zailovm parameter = 0.95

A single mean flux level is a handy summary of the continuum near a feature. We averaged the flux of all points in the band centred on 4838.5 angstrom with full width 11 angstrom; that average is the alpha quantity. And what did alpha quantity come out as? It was 1.30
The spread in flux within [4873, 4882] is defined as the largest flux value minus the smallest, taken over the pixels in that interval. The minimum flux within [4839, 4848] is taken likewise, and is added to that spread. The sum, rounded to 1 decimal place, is 1.4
